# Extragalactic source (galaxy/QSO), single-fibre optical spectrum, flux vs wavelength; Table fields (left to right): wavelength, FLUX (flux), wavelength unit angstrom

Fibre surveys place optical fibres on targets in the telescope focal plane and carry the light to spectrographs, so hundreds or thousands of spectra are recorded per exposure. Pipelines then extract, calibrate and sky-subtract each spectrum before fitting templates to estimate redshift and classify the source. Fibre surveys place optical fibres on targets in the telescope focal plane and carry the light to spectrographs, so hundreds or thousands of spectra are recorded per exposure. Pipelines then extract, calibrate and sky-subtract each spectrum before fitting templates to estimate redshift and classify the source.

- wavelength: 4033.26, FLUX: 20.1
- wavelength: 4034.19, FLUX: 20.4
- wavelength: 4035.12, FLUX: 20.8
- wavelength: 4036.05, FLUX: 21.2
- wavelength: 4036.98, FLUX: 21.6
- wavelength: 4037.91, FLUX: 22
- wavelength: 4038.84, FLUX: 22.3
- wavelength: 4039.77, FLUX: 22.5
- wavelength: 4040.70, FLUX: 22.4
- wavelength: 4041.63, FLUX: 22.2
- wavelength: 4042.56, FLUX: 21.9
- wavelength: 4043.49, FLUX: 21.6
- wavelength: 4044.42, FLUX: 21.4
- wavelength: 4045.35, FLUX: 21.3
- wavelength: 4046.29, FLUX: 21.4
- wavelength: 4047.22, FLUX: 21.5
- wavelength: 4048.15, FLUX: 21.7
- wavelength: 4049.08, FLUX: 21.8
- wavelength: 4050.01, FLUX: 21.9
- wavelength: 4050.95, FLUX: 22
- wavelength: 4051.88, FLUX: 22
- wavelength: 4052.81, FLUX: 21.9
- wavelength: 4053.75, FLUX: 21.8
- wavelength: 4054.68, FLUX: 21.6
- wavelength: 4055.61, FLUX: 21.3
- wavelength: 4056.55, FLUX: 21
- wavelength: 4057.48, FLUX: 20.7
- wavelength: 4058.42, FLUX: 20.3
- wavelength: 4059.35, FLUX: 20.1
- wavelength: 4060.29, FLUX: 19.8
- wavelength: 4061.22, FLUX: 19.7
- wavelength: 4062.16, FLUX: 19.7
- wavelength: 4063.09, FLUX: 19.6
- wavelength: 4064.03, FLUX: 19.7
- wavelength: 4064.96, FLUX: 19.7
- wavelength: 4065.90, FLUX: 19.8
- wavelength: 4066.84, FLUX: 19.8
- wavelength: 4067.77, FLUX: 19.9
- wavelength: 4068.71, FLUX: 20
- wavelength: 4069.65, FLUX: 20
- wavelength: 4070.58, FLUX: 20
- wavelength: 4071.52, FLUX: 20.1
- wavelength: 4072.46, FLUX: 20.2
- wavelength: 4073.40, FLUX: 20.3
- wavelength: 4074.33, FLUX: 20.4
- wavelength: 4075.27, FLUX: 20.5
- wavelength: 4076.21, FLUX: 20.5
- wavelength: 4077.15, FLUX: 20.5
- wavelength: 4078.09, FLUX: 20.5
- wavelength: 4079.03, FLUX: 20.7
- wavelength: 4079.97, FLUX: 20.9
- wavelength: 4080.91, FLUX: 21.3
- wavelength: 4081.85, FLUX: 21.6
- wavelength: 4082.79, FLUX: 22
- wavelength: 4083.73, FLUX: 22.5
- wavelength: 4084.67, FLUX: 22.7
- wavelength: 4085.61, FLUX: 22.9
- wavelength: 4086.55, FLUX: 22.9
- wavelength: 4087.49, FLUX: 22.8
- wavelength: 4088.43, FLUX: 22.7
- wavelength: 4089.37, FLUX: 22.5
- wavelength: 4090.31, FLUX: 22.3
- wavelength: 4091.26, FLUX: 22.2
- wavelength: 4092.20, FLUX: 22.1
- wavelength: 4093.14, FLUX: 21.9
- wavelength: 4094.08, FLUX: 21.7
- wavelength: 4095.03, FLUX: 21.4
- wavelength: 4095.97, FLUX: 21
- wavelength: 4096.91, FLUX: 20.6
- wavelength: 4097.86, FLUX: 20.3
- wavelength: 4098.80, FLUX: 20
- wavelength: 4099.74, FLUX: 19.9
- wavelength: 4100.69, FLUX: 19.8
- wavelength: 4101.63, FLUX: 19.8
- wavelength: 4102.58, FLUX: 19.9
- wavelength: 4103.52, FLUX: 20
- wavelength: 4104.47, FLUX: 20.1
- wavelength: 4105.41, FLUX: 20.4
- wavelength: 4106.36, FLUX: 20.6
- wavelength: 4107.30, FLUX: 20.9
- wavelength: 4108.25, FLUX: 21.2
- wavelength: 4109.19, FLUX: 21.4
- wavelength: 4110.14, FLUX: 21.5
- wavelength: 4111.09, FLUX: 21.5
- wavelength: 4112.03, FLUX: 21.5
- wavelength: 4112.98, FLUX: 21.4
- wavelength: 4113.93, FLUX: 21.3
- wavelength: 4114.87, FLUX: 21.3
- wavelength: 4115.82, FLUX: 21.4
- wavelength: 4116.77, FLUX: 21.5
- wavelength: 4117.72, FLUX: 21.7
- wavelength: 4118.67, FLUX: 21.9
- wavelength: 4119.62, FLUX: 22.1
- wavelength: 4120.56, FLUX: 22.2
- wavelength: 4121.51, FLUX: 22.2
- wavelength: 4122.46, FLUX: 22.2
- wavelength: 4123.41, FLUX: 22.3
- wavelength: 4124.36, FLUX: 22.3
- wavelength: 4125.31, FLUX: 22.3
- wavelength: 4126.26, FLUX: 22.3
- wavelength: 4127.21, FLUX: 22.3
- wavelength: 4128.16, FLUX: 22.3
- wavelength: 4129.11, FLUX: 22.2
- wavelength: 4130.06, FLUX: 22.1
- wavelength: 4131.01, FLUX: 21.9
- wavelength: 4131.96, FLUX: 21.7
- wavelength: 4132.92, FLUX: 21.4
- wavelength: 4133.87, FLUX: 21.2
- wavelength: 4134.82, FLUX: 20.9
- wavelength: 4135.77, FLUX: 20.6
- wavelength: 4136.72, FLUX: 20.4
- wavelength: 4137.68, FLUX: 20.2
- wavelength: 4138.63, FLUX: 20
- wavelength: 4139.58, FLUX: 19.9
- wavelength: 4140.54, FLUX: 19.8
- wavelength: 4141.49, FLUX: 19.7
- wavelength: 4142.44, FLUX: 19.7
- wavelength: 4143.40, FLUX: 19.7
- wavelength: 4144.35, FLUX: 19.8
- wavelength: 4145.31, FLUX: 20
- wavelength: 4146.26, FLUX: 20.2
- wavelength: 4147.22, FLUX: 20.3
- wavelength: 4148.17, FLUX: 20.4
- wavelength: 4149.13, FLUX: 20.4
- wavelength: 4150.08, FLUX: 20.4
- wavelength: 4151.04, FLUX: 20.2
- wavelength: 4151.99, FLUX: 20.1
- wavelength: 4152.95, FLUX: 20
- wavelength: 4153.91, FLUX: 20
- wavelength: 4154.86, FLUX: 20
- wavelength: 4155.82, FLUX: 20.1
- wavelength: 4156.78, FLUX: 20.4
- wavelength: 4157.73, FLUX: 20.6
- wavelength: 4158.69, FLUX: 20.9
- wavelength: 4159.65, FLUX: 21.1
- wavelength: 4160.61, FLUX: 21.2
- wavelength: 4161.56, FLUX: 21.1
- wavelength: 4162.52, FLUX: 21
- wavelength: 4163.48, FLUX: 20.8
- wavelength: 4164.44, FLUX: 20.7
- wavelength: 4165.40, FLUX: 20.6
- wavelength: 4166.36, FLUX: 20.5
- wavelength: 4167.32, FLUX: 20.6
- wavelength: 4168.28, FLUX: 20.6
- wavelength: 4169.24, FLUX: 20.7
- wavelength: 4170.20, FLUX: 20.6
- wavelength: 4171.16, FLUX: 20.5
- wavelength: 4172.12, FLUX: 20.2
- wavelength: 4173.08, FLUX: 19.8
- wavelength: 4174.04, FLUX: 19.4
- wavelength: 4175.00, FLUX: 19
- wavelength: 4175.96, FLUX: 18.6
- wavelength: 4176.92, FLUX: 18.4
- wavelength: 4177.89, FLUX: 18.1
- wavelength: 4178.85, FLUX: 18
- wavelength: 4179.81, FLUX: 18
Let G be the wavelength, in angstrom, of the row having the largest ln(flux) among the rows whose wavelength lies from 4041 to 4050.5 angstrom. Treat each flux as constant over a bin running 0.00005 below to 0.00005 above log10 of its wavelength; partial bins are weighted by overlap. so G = 4041.63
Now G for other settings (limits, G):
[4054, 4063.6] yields 4054.68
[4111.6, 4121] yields 4120.56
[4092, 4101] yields 4092.20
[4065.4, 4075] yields 4074.33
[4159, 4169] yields 4160.61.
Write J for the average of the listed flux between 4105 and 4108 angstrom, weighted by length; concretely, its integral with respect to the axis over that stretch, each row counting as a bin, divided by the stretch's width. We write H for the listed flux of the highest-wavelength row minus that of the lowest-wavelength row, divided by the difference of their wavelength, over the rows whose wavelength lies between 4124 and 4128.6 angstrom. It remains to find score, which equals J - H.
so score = 20.7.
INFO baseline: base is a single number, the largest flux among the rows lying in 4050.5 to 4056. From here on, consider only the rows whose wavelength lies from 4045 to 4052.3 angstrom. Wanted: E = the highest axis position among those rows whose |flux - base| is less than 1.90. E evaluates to 4051.88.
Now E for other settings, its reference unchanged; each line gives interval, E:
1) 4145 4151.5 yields 4151.04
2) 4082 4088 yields 4087.49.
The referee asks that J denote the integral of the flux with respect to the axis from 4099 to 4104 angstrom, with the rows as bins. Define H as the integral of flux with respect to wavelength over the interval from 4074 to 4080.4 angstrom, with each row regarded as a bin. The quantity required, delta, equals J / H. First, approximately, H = 132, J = 99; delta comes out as 0.8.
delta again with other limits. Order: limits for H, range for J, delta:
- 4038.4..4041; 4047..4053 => 2.3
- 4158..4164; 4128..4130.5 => 0.4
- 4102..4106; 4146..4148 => 0.5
